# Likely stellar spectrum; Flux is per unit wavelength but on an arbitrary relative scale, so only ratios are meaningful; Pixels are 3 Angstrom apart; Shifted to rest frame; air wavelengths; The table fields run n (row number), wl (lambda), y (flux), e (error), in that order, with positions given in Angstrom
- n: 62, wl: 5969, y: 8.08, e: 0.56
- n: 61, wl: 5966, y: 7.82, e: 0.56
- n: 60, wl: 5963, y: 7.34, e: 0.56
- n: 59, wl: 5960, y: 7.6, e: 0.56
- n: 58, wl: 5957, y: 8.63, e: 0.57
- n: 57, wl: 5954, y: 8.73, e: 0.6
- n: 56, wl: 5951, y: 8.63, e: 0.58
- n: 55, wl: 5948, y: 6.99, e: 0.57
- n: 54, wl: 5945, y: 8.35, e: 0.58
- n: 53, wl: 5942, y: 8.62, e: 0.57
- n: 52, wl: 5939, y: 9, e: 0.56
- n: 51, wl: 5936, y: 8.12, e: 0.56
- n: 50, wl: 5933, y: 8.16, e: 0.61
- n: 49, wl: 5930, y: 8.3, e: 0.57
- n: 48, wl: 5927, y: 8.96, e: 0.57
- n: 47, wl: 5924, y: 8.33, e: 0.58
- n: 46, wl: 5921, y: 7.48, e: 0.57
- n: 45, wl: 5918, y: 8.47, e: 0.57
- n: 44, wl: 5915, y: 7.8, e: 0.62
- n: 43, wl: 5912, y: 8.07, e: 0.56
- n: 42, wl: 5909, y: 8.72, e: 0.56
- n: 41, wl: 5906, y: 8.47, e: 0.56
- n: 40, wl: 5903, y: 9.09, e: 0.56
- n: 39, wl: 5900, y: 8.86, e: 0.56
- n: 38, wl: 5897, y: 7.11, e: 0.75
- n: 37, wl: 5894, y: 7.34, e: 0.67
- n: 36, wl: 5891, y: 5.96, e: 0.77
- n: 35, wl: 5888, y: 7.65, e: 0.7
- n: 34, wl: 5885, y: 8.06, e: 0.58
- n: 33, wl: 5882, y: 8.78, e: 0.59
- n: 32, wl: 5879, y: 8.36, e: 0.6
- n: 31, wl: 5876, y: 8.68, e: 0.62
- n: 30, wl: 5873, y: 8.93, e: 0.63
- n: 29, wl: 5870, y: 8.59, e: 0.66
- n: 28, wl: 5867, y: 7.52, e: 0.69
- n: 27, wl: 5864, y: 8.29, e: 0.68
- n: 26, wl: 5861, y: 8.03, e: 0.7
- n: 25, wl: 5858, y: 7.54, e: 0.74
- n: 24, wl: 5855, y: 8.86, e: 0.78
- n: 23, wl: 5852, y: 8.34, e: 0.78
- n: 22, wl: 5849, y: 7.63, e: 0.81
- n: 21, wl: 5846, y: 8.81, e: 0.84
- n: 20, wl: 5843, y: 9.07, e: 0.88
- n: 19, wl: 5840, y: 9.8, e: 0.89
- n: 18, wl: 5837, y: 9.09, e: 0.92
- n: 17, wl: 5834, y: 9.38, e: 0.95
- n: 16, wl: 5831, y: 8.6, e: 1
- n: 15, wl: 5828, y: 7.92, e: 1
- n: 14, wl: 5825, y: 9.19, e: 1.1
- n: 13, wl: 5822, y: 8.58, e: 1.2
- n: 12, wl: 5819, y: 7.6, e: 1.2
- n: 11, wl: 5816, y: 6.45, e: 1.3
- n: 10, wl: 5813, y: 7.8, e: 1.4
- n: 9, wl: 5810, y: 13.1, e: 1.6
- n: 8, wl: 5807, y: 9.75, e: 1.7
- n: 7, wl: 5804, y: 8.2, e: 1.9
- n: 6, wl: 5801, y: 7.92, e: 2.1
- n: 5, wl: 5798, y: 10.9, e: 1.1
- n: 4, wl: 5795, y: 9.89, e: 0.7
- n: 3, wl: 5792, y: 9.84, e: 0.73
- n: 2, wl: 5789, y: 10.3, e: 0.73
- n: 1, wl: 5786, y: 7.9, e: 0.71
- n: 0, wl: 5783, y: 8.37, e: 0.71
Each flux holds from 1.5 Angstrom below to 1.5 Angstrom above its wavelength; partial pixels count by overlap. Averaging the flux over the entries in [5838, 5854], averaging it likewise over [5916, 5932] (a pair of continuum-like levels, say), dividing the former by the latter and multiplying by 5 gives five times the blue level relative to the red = 5.3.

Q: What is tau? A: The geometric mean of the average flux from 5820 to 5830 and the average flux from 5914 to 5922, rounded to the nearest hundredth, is 8.23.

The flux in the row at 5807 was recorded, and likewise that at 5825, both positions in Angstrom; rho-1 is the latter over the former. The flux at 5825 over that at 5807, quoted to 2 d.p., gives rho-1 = 0.94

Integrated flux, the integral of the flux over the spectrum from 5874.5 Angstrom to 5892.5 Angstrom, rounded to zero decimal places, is 142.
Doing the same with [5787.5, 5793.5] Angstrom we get 60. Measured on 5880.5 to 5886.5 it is 51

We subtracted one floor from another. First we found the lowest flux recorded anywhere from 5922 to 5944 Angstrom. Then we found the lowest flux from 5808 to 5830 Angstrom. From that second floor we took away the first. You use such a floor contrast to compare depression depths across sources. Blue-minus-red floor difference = -1.7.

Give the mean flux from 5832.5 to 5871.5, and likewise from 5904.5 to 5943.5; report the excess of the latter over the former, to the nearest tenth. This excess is -0.2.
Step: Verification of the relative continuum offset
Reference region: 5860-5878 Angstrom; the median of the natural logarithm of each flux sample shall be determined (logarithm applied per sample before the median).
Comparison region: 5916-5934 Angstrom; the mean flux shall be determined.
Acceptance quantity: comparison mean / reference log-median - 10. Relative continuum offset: -6.12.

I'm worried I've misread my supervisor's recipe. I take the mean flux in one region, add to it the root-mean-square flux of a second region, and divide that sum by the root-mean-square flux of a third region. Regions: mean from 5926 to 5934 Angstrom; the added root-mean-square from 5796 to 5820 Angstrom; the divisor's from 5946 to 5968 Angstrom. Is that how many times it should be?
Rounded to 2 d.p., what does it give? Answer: 2.21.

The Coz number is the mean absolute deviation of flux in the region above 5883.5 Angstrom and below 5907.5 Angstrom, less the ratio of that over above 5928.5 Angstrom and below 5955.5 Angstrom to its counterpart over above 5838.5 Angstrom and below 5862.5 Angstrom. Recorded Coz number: 0.19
